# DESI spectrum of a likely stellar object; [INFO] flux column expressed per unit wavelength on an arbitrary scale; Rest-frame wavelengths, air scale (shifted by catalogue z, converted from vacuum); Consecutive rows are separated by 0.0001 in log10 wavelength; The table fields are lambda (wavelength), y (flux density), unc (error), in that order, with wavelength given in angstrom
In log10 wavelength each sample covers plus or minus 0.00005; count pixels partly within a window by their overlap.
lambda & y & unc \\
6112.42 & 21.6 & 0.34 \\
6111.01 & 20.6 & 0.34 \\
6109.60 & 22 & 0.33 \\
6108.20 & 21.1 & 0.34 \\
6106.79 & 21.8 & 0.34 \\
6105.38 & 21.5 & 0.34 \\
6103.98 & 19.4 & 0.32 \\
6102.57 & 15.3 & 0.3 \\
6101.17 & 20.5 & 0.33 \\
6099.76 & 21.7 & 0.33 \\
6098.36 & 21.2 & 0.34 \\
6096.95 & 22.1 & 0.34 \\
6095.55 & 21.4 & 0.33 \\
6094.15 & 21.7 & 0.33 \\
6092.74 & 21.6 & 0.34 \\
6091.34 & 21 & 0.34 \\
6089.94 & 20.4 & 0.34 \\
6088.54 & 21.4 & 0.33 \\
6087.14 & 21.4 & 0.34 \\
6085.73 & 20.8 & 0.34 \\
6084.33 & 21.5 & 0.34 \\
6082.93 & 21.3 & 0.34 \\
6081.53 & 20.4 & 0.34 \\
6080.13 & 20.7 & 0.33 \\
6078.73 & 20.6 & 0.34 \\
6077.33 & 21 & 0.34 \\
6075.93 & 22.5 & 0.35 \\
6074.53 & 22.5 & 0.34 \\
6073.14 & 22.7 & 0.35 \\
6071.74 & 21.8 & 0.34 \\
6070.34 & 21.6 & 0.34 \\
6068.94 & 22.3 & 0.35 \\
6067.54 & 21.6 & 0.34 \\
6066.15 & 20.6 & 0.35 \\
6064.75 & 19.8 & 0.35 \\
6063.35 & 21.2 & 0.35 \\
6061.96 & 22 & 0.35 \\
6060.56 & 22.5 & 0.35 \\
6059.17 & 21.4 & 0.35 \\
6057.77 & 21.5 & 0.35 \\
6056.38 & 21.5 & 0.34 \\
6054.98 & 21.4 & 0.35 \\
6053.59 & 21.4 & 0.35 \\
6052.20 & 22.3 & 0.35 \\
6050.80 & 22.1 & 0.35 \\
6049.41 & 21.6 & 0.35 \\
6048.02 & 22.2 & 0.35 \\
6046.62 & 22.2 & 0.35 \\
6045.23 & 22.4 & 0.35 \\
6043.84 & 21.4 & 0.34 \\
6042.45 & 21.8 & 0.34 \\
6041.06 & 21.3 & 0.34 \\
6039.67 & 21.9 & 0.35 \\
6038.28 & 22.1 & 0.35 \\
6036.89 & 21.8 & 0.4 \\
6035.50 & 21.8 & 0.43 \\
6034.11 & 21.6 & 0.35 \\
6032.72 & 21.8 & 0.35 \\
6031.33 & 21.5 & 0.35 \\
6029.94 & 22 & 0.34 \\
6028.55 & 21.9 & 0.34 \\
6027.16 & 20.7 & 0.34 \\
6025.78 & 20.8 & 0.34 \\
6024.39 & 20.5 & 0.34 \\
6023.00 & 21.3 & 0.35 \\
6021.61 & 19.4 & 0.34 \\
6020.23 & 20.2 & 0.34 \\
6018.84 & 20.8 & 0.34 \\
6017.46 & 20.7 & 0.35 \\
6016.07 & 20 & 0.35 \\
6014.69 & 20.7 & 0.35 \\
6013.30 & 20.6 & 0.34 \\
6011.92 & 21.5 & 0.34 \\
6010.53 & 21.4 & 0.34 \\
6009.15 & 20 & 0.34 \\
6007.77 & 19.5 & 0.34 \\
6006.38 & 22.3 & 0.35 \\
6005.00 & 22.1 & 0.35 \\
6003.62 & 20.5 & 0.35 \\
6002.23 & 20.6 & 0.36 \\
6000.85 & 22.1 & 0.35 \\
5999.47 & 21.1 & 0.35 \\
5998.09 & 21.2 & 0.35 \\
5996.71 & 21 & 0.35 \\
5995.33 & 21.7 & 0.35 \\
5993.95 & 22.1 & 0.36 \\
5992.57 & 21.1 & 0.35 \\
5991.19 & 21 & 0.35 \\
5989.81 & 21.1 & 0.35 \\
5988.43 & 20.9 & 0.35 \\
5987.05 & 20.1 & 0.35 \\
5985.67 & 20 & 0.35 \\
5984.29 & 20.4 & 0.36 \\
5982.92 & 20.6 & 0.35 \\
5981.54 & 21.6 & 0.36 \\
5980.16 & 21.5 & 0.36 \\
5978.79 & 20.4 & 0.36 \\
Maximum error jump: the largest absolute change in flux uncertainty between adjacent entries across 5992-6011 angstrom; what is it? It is 0.010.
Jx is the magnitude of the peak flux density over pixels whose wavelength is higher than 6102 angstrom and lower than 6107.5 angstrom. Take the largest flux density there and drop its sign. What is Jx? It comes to 21.8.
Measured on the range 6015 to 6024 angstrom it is 21.3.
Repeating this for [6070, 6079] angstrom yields 22.7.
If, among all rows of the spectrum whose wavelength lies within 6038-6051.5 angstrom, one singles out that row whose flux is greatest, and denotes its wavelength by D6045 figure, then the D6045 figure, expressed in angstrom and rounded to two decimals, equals 6045.23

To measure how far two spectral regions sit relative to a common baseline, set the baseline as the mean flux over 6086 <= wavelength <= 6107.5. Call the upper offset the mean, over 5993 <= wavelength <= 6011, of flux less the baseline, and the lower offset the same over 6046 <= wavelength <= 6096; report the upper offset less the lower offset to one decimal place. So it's -0.3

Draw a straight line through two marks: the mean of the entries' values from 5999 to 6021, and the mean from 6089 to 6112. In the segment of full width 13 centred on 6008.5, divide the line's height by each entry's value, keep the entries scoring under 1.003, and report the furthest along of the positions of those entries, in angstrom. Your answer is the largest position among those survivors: 6011.92 angstrom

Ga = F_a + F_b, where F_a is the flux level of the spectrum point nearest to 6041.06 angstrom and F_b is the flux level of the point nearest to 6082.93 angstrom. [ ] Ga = 42.6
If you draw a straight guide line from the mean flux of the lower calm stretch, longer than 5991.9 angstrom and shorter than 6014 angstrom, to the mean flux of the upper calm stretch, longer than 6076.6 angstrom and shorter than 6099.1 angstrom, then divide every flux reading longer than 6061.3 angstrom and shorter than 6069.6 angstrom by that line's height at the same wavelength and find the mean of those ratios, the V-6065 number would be 1.00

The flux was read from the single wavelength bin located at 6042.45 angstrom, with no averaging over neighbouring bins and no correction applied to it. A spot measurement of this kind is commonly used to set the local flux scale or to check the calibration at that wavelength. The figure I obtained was 21.8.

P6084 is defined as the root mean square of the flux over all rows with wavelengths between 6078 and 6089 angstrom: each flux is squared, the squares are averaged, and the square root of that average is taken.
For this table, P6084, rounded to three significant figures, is 21.0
